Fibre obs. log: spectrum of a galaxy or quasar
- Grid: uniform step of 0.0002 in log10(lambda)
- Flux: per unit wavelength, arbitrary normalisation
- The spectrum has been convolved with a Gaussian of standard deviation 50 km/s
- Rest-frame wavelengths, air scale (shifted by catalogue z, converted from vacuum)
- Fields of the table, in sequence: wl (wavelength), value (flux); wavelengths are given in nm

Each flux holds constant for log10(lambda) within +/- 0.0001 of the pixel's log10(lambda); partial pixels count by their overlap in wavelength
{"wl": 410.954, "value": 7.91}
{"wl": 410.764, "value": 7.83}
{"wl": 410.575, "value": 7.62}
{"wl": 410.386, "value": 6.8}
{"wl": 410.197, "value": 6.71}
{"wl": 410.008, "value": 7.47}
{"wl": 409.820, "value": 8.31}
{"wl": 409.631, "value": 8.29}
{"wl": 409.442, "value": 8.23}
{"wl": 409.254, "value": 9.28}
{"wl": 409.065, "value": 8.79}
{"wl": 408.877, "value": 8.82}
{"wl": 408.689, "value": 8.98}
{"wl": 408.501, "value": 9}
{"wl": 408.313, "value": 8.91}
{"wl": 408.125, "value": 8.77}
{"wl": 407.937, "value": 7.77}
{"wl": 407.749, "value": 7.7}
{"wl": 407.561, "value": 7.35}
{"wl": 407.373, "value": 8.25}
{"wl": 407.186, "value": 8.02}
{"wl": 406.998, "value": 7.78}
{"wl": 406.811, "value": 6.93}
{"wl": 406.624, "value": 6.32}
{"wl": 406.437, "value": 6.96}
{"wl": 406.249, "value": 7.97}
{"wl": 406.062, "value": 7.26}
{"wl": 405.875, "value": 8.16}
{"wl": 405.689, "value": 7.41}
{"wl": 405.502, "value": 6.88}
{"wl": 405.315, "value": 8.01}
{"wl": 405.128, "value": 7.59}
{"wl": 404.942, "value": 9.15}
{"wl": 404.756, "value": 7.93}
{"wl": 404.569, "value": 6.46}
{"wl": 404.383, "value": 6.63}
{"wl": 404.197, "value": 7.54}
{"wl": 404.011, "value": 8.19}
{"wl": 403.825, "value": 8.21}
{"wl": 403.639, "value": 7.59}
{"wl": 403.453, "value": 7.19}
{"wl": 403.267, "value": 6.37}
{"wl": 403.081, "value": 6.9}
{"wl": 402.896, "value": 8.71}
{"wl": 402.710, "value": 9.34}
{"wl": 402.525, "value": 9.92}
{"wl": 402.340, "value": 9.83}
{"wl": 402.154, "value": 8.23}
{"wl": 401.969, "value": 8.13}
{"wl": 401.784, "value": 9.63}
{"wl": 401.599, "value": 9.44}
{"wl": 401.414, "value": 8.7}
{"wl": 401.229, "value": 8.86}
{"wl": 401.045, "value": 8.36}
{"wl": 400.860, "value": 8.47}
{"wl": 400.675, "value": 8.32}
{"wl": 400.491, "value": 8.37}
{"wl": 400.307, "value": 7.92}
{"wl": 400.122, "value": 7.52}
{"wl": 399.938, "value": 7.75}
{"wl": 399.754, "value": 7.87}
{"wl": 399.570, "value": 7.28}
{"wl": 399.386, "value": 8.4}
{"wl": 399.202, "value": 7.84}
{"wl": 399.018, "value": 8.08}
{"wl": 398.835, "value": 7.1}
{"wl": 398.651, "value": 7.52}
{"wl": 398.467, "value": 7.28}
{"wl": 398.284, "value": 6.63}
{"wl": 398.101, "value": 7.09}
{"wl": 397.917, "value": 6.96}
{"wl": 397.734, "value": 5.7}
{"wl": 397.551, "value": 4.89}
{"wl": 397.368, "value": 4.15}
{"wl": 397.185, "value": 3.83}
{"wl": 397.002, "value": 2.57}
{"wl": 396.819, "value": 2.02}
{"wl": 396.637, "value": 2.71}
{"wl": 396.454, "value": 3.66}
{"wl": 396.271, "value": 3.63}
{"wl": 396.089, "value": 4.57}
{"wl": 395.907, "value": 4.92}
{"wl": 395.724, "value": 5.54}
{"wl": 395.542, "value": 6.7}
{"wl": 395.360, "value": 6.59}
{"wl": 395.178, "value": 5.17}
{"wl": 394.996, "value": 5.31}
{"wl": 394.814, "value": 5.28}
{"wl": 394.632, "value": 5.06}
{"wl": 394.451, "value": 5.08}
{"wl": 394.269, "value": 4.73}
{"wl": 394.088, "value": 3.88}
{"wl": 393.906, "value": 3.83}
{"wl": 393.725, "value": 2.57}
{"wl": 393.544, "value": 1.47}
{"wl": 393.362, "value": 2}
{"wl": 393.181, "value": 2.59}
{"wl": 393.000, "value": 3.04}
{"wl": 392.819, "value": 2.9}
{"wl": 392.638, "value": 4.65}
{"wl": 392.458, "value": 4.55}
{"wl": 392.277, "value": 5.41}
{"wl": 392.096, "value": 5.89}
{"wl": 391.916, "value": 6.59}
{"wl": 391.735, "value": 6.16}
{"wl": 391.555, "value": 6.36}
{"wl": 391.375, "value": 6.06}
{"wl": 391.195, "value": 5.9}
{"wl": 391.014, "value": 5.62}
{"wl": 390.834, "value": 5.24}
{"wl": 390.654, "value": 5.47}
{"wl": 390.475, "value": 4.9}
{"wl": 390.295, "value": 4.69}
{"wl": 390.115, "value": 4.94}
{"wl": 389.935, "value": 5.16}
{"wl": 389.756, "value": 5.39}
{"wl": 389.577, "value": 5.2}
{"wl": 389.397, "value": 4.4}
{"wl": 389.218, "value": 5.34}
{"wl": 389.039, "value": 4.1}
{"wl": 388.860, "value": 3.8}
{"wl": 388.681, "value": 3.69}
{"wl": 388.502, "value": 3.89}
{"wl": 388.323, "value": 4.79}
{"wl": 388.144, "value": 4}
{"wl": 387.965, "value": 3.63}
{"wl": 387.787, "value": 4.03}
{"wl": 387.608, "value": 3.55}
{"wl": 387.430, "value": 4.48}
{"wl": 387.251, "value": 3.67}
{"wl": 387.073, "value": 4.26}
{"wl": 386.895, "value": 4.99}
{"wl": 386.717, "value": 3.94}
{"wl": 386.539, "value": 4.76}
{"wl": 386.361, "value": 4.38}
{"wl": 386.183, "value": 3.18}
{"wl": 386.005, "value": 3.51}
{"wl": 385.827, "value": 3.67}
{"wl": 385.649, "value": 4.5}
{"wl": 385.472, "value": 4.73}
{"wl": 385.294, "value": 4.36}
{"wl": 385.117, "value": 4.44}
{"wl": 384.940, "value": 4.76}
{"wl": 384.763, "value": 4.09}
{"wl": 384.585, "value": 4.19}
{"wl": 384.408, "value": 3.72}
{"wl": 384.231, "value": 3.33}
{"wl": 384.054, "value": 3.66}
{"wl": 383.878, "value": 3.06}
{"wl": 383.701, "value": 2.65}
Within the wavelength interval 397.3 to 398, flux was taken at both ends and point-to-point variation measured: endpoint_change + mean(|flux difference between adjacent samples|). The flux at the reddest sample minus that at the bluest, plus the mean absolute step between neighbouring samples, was 3.7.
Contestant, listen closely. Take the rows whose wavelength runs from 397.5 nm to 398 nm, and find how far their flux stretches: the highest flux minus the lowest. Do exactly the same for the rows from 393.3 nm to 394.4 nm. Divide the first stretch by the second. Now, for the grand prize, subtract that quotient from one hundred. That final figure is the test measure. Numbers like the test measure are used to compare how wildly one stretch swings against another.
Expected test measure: 99.4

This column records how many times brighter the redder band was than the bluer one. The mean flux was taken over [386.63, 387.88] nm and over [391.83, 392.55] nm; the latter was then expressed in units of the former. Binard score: 1.4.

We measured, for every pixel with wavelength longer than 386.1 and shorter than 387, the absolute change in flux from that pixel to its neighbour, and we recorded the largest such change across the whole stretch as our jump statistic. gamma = 1.2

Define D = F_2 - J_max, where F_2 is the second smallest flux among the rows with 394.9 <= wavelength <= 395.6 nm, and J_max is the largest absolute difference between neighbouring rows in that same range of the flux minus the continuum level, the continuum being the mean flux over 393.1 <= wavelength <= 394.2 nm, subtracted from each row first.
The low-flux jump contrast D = 3.9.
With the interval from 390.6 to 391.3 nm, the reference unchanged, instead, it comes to 5.1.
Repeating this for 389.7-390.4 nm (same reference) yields 4.7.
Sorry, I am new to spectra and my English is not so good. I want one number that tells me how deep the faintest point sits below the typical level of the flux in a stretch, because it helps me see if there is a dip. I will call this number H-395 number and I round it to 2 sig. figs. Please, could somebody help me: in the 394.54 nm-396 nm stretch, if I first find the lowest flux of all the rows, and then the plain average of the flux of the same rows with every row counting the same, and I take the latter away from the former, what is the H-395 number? -0.65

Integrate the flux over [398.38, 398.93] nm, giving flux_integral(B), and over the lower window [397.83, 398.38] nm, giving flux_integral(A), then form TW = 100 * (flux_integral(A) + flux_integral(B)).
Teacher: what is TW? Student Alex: 781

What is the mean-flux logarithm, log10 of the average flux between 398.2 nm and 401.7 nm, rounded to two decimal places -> 0.90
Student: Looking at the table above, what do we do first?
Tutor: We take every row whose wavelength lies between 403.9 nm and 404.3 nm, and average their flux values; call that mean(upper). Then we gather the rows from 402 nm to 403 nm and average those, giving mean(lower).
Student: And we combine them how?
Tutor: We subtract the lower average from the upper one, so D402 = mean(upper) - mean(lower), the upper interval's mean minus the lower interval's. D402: -1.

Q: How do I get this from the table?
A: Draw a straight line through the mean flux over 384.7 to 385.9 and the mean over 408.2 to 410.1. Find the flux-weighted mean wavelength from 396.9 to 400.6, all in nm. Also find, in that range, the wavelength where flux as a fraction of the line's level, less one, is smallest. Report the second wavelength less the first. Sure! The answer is -1.95 nm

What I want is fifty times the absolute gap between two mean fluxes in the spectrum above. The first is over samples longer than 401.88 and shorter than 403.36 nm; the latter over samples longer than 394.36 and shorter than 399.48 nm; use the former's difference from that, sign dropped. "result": 146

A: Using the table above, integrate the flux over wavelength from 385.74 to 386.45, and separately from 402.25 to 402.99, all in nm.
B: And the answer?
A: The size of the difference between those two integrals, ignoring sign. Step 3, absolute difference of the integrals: 4.4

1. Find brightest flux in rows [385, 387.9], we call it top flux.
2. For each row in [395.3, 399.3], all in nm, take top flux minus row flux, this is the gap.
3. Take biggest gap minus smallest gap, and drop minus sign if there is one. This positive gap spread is 6.1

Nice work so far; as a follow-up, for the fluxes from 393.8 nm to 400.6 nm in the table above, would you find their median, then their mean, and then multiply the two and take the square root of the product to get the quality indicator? 5.7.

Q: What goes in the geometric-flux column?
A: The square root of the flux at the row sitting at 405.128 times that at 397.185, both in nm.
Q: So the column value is 5.4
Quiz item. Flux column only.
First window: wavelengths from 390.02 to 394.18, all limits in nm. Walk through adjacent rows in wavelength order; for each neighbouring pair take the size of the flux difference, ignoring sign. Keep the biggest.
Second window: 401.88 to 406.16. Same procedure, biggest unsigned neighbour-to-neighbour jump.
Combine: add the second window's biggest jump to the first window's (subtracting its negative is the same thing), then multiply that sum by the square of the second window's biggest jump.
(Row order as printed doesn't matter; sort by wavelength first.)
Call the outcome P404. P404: 11.7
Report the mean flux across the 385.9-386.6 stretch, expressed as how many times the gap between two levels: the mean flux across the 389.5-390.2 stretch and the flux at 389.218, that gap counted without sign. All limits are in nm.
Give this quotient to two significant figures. 24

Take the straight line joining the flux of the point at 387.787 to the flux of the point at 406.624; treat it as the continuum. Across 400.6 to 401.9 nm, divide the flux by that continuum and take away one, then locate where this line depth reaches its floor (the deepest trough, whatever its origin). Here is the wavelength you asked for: 401.045 nm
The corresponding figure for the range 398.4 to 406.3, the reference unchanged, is 404.569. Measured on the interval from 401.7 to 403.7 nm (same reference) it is 403.267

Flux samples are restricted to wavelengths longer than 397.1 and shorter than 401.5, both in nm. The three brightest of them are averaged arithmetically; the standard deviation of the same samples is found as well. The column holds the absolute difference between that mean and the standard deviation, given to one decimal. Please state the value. 7.3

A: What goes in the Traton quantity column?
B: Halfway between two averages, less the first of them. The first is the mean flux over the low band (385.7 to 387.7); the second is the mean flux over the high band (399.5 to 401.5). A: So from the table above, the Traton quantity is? 2.0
